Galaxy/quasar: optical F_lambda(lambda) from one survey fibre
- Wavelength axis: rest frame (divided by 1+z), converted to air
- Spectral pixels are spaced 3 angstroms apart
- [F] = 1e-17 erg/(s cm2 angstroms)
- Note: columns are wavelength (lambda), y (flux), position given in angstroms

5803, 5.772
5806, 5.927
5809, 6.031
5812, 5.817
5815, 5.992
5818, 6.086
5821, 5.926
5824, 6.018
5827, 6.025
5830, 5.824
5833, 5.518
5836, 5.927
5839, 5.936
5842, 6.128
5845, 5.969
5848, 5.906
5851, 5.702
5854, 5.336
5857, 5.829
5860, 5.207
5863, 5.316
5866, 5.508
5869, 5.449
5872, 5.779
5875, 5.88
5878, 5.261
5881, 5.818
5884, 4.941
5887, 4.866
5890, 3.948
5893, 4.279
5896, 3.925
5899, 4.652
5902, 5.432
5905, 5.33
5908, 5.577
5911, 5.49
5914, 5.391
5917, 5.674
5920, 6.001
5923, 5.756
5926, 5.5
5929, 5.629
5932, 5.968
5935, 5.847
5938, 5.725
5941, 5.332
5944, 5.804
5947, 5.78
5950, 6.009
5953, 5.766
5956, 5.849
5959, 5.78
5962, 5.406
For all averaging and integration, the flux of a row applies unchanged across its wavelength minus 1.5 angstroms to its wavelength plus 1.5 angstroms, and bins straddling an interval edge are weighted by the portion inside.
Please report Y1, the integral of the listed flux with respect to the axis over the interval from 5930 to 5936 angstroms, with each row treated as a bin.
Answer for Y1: 35.3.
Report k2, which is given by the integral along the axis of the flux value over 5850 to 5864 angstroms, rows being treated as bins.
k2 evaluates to 77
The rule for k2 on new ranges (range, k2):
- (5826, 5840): 82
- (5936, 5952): 92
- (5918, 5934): 92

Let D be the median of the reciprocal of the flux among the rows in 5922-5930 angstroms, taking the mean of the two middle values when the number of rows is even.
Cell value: 0.178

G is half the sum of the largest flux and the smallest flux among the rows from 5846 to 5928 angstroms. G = 4.96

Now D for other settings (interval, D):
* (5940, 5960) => 0.173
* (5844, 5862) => 0.173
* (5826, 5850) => 0.169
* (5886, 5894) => 0.234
